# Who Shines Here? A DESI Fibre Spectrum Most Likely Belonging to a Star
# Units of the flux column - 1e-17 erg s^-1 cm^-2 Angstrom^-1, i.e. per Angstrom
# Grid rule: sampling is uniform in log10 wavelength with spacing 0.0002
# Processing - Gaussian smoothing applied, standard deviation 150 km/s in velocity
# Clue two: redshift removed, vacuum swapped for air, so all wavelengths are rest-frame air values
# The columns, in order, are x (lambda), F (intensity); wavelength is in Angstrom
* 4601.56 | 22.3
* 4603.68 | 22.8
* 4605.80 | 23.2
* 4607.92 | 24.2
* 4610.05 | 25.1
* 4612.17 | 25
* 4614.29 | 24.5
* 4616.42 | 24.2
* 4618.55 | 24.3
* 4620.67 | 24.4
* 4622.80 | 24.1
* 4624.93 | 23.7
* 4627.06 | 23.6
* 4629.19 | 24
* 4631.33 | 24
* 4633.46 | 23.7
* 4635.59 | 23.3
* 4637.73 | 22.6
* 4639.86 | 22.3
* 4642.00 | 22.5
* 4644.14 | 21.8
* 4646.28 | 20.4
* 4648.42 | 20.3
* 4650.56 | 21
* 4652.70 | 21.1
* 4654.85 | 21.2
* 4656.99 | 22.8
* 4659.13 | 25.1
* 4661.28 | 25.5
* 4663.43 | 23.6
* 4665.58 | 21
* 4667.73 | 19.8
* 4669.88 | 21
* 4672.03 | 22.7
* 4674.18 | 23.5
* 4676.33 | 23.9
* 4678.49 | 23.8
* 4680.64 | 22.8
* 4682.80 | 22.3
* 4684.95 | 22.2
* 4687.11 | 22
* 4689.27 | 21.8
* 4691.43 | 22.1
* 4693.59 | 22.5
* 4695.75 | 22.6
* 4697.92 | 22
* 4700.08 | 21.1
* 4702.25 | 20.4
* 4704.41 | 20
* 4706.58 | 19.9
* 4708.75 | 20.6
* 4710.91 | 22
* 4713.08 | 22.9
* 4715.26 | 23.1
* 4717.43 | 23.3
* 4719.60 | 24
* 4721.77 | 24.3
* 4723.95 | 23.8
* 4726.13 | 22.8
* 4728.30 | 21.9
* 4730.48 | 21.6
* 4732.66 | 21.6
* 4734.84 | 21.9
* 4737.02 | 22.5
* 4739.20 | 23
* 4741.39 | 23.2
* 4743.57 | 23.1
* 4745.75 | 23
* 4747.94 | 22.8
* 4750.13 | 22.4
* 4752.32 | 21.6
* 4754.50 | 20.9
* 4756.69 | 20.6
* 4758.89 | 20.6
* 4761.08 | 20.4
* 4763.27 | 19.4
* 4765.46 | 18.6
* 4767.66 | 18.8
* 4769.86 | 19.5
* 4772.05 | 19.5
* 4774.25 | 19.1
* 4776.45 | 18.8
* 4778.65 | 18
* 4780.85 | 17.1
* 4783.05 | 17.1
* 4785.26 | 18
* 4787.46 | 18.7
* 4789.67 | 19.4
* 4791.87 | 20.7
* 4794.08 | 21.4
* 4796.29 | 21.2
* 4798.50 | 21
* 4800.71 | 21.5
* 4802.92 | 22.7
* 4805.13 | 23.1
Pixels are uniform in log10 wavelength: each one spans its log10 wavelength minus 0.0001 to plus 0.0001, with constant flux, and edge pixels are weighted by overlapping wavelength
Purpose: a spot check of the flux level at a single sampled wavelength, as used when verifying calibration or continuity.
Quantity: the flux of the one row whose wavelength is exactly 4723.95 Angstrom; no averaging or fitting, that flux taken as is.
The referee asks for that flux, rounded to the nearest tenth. 23.8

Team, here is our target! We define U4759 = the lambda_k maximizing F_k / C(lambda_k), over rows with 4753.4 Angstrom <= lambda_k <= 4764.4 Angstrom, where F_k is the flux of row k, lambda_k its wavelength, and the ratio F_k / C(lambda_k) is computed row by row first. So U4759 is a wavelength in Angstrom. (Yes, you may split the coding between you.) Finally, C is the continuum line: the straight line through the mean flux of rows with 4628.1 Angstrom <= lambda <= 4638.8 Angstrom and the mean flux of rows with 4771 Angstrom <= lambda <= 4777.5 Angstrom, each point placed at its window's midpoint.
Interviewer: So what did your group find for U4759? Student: 4754.50 Angstrom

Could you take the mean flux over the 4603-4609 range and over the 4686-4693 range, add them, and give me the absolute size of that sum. 45.4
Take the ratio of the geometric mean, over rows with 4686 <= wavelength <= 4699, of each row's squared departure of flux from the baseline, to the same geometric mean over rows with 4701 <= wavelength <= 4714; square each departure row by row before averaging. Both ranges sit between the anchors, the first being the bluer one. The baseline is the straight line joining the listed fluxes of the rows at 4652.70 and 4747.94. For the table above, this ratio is 0.1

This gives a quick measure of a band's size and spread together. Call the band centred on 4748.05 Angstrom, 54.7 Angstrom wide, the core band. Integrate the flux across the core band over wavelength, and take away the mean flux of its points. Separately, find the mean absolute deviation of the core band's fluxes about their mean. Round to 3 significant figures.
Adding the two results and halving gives 577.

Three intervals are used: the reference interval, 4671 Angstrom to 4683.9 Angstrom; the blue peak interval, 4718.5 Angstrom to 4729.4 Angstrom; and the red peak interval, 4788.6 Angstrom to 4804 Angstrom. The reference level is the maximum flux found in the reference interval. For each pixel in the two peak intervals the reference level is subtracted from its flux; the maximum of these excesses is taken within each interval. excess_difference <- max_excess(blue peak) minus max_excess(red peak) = 1.6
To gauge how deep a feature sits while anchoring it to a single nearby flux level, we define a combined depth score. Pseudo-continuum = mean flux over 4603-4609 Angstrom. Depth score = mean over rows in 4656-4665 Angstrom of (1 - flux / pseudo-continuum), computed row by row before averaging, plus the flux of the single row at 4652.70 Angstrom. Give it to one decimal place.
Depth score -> 21.1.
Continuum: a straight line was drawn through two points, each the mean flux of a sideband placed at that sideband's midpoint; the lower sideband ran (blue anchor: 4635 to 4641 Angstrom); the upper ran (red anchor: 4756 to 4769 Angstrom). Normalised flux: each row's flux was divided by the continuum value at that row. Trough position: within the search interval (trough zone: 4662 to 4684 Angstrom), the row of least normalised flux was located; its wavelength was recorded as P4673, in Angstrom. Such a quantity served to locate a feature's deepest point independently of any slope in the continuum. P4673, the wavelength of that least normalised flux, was 4667.73 Angstrom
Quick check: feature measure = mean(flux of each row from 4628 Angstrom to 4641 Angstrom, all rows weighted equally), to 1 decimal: 23.3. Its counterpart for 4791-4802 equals 21.2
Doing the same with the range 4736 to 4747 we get 23.0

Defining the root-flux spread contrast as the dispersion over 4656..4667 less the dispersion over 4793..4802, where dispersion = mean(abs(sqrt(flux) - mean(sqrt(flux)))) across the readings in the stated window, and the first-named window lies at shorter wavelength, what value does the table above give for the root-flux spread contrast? 0.12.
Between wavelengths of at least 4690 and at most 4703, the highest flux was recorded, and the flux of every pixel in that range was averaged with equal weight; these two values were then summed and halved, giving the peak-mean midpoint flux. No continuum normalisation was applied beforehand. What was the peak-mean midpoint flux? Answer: 22.2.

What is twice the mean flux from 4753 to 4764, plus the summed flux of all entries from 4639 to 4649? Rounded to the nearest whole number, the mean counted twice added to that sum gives 148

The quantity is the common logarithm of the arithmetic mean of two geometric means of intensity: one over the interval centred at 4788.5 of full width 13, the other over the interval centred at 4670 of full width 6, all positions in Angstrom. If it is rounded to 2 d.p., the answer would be 1.30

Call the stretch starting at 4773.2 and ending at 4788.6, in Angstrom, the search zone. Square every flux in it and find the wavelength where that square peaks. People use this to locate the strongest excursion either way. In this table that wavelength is 4774.25 Angstrom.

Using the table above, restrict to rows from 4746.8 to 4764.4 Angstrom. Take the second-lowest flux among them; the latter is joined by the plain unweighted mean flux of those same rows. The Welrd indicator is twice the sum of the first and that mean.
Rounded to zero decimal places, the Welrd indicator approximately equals 83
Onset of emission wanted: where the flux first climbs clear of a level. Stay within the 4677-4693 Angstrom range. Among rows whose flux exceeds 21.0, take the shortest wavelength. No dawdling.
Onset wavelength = 4678.49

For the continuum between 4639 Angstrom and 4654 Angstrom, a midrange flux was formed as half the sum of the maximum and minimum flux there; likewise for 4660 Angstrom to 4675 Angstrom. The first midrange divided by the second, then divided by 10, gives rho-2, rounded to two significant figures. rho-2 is 0.094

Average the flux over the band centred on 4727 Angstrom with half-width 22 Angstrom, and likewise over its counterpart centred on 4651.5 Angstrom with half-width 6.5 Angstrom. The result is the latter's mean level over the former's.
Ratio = 0.94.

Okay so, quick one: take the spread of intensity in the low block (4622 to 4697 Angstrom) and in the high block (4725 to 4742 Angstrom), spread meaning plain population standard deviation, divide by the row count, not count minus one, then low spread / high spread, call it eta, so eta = 2.21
